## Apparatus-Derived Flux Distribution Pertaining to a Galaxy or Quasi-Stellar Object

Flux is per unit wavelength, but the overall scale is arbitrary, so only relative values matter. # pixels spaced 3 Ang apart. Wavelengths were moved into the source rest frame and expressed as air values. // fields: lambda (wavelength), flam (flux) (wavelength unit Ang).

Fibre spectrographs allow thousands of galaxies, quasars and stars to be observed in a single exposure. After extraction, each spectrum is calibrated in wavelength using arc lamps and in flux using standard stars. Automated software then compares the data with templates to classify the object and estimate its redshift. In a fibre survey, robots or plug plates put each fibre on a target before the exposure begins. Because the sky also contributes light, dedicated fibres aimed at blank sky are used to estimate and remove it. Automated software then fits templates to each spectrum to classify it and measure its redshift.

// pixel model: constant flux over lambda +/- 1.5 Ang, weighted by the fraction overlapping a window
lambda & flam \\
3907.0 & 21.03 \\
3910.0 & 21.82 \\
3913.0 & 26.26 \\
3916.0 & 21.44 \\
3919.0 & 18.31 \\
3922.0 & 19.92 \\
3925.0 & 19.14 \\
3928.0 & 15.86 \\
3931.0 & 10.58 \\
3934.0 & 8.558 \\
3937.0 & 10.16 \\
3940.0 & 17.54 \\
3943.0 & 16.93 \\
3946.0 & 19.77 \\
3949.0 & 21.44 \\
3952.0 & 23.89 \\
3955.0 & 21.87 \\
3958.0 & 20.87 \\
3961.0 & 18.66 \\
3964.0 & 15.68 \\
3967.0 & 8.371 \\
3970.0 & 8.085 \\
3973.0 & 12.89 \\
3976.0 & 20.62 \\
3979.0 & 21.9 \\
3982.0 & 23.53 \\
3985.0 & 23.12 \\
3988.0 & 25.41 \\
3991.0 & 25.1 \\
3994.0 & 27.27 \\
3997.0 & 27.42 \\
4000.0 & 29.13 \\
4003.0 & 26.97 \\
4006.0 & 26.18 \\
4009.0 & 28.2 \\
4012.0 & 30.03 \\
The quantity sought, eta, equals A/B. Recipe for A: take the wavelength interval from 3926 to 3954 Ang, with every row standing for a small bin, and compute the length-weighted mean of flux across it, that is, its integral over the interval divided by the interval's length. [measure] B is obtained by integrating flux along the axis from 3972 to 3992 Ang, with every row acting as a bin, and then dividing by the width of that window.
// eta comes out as 0.7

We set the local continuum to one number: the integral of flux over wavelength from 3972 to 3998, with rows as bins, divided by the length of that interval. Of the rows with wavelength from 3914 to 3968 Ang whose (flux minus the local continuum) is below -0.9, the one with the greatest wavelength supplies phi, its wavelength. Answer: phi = 3967.0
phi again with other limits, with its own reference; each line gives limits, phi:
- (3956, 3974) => 3973.0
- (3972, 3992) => 3979.0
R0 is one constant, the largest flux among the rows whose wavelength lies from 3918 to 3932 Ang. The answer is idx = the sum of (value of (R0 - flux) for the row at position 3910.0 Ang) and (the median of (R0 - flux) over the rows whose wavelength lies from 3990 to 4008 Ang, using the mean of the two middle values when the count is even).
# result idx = -9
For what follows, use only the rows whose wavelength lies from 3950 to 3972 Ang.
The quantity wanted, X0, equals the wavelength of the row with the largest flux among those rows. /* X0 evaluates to 3952.0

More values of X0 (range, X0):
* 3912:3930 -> 3913.0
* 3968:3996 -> 3994.0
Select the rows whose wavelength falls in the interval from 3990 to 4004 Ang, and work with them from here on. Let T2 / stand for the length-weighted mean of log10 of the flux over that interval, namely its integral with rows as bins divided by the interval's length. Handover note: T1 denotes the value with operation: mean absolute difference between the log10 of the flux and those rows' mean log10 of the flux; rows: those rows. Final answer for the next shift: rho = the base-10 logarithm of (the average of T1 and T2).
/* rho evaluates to -0.140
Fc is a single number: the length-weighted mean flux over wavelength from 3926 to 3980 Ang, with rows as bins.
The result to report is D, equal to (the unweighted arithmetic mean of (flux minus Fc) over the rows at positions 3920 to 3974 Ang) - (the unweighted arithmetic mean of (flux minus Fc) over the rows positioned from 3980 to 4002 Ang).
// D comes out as -10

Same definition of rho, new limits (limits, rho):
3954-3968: -0.175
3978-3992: -0.156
